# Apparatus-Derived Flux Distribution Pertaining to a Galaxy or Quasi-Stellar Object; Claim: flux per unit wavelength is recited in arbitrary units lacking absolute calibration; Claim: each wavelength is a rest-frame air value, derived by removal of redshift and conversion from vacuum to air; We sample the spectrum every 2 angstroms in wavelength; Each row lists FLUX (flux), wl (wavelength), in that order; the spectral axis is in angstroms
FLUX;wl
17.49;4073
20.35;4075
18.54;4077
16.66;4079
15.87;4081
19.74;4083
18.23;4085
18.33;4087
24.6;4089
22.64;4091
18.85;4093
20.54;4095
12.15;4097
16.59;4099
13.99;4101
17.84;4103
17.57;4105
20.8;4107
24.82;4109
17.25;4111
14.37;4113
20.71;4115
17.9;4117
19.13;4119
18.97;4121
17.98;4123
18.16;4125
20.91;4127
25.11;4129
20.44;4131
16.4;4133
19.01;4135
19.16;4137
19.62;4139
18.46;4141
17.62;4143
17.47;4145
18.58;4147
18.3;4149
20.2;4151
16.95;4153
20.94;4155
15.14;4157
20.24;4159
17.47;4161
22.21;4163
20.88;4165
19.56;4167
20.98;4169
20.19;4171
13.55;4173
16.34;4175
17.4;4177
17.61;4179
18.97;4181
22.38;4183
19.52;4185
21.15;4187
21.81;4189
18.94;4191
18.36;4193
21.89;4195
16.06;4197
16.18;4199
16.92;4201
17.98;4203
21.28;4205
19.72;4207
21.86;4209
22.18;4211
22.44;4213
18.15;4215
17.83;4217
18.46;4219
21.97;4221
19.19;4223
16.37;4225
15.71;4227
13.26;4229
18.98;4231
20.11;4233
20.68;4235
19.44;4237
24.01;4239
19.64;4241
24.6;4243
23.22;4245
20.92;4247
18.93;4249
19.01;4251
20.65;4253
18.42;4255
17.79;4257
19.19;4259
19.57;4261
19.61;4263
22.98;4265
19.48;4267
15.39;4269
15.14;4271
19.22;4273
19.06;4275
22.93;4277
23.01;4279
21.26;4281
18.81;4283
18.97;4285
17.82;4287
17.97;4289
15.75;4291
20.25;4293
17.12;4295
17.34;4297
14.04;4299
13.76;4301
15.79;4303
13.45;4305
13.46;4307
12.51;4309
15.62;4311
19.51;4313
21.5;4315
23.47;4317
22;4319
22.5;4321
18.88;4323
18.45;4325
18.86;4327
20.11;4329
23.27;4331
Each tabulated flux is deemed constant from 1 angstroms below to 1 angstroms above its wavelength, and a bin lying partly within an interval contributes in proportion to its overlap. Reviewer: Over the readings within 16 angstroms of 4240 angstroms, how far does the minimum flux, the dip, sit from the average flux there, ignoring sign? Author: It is 6.4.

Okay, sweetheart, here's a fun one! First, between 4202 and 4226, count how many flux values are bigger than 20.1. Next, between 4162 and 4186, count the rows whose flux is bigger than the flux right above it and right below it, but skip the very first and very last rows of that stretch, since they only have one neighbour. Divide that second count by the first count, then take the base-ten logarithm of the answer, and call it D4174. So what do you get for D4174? -0.4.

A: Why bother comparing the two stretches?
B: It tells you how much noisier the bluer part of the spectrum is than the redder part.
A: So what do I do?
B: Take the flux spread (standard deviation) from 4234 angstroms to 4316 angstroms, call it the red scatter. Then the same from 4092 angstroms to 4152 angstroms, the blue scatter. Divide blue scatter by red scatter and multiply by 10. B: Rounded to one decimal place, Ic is 8.7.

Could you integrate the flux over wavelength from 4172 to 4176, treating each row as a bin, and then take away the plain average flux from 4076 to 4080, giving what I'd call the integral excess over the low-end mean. 42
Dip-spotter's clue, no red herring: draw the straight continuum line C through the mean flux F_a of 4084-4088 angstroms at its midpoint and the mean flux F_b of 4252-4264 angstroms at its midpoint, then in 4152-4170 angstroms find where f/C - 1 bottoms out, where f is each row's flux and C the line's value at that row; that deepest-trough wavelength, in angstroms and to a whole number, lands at 4157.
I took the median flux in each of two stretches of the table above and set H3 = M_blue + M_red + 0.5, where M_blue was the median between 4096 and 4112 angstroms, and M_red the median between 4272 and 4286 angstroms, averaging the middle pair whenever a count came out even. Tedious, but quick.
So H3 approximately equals 37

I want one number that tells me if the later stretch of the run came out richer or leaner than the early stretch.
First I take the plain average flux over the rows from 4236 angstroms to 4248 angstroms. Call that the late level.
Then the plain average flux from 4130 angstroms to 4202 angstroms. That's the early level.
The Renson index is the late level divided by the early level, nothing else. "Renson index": 1.17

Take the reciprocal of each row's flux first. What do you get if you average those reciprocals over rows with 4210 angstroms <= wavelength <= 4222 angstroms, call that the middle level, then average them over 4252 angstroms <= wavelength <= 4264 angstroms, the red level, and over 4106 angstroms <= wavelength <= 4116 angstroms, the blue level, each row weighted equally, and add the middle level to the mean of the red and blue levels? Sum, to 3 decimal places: 0.103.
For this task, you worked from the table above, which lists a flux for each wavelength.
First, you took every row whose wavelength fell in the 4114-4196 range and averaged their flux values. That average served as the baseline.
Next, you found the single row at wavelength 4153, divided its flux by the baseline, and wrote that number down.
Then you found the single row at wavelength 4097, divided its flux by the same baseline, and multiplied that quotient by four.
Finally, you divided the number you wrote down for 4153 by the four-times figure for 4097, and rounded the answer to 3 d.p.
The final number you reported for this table 0.349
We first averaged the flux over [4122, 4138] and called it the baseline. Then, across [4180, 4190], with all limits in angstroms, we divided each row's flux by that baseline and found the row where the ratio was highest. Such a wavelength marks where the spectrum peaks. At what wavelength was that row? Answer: 4183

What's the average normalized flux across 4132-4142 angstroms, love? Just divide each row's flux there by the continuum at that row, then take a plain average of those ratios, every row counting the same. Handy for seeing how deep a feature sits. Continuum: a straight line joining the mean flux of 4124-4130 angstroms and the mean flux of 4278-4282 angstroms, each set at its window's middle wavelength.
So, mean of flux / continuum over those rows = 0.86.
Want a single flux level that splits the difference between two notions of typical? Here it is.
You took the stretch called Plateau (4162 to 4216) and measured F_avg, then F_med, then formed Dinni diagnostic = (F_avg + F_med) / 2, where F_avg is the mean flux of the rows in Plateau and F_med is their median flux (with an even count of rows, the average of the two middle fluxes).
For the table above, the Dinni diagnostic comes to 19.5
